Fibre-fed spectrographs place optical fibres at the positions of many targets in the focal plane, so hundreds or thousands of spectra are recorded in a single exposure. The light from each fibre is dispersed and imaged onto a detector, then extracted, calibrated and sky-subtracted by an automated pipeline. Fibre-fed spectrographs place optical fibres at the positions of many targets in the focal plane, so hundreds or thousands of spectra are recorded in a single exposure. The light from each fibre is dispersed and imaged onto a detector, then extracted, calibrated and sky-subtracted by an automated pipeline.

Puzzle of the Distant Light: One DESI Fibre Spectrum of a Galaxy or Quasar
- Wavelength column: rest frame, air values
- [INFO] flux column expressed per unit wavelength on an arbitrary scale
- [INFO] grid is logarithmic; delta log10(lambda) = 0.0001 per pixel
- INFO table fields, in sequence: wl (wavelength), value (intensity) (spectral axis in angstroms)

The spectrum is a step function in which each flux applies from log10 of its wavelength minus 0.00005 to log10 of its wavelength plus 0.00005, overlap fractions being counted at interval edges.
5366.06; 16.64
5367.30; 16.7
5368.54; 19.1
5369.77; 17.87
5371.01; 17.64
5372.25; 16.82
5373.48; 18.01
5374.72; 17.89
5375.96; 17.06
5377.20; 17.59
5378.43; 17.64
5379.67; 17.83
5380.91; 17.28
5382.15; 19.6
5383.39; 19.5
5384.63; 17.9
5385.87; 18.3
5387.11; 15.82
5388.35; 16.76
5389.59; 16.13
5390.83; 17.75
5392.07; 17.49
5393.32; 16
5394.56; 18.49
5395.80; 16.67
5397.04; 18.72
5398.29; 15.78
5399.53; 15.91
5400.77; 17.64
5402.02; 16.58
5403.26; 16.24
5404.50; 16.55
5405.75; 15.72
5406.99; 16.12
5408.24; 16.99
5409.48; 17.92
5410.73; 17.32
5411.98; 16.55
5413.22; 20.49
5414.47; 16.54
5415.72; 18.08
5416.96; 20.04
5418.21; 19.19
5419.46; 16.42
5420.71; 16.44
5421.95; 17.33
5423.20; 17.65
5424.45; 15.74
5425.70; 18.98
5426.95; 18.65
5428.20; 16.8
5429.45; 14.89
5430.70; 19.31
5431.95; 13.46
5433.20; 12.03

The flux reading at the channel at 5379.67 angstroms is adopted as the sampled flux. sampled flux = 17.83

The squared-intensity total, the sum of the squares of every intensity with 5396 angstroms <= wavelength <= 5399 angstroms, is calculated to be 599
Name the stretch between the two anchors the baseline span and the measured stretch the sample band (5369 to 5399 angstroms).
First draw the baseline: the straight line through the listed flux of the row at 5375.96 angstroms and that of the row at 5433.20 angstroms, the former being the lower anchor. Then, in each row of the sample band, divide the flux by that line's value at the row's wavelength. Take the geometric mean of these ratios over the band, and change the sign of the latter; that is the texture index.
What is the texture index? -1.07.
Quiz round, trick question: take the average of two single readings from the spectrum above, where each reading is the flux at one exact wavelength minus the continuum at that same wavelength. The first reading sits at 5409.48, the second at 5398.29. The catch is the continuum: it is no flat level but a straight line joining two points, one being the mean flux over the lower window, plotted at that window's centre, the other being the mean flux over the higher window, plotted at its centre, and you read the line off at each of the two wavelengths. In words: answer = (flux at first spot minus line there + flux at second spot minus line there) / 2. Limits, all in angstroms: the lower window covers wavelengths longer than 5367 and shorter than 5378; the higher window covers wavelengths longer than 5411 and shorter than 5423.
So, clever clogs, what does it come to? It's -1.0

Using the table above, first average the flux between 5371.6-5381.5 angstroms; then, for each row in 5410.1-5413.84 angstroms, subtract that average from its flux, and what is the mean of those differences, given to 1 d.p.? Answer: 0.6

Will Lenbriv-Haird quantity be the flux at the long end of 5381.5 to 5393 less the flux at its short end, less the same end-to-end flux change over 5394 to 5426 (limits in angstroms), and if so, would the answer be -2.6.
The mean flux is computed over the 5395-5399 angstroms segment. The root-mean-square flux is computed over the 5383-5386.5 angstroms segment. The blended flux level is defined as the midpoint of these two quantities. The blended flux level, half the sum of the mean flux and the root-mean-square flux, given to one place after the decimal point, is 17.8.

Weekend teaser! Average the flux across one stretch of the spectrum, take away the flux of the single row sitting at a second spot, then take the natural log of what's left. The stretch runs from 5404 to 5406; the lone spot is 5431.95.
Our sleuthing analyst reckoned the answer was 1.0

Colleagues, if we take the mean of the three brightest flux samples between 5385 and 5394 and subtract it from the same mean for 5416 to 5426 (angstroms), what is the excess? 1.6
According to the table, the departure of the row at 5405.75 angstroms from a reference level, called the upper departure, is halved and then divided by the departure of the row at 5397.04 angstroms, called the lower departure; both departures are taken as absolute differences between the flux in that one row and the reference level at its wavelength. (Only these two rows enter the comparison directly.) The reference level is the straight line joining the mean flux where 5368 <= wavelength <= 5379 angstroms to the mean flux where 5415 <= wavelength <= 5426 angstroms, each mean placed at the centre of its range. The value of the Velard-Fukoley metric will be 1.0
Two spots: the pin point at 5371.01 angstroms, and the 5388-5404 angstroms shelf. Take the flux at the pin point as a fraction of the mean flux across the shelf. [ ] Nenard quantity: 1.04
